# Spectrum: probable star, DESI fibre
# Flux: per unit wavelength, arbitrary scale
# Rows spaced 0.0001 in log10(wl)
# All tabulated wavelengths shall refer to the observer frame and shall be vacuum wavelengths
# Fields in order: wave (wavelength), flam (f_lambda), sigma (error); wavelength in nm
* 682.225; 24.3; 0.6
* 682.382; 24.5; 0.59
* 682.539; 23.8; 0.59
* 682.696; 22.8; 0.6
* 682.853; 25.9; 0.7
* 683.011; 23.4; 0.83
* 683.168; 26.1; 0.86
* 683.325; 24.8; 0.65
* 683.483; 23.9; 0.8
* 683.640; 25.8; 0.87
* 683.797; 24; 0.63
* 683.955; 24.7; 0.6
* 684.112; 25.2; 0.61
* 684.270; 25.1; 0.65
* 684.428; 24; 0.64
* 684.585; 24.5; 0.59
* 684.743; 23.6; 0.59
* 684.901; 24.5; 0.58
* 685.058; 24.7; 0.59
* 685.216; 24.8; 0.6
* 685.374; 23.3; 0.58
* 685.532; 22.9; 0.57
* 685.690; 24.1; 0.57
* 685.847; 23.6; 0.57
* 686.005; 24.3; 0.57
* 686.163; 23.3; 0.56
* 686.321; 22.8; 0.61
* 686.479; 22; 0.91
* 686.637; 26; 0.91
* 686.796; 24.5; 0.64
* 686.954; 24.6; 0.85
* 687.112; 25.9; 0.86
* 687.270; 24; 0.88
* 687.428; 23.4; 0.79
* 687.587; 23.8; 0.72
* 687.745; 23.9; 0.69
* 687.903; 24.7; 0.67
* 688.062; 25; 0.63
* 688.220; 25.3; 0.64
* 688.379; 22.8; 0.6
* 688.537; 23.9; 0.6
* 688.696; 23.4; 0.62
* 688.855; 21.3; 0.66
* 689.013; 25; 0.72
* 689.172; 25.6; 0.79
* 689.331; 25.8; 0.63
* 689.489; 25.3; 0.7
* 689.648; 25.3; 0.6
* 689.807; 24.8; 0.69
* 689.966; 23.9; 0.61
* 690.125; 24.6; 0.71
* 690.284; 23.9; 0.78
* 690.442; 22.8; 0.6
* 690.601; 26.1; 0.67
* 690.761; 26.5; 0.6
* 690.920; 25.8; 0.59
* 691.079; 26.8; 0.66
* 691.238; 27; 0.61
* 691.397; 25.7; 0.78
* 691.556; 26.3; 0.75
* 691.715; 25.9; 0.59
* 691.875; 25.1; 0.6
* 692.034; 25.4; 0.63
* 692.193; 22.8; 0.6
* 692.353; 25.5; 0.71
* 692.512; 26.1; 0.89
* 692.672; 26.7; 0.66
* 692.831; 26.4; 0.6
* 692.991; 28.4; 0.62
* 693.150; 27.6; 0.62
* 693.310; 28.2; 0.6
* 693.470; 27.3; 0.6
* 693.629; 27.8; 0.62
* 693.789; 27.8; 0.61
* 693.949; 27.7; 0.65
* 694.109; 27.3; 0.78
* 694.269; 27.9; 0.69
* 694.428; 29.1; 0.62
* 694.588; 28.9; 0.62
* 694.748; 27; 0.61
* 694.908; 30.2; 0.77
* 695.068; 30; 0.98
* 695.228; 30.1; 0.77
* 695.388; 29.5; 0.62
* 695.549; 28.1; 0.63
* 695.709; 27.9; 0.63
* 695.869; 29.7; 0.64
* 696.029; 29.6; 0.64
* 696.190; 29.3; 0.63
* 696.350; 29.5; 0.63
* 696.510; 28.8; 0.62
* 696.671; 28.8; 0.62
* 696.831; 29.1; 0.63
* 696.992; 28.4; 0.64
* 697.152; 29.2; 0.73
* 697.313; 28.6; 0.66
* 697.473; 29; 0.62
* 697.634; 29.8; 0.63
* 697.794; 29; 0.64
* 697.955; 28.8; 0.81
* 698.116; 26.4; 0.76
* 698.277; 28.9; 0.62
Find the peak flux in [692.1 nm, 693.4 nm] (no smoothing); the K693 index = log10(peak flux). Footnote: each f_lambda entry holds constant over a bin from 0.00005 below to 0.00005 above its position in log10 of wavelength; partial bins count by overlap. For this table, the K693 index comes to 1.45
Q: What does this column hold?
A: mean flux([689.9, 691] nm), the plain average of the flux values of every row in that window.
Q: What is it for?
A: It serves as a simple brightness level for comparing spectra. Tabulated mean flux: 24.8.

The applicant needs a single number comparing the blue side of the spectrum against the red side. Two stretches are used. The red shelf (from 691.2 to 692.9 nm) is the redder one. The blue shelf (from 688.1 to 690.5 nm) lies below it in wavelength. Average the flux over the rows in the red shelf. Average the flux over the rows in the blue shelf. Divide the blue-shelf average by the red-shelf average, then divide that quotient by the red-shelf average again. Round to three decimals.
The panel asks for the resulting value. 0.037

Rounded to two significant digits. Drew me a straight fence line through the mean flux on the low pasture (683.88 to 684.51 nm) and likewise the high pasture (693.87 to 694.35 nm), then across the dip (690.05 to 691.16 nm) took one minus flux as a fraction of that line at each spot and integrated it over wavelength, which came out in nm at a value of 0.059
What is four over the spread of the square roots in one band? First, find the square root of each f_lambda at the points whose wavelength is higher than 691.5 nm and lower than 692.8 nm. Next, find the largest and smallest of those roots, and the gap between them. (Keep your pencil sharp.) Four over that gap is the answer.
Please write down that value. 10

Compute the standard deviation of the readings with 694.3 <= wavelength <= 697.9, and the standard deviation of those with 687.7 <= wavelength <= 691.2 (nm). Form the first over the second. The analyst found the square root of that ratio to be 0.76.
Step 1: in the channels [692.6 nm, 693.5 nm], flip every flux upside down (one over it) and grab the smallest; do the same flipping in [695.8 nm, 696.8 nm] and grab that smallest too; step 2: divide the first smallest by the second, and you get 1.05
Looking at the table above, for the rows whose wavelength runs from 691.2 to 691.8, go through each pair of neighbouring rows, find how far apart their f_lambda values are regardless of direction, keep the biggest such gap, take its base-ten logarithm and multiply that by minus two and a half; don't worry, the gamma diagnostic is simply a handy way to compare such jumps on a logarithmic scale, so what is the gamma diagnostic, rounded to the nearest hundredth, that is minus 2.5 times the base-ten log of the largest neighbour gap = -0.28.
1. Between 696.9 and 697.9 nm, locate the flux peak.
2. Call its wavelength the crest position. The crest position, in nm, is 697.634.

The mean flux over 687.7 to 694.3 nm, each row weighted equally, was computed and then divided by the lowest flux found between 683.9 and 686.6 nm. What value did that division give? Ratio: 1.16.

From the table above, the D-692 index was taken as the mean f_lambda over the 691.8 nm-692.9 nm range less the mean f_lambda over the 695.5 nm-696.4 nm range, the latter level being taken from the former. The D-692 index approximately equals -3.6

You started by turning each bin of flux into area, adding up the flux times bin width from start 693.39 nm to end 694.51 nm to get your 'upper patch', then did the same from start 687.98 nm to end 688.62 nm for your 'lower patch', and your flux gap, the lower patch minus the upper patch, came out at -16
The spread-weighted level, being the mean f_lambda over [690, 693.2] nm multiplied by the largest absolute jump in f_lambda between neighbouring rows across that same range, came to 85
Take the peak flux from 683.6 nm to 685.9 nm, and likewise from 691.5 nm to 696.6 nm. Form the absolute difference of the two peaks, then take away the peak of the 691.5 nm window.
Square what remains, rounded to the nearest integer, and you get 666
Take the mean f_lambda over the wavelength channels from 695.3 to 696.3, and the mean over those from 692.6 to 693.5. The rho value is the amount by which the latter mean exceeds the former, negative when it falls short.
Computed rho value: -1.6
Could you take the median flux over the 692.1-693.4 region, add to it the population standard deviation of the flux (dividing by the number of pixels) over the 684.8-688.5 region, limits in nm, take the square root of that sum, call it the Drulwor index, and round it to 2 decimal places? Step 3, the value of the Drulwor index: 5.25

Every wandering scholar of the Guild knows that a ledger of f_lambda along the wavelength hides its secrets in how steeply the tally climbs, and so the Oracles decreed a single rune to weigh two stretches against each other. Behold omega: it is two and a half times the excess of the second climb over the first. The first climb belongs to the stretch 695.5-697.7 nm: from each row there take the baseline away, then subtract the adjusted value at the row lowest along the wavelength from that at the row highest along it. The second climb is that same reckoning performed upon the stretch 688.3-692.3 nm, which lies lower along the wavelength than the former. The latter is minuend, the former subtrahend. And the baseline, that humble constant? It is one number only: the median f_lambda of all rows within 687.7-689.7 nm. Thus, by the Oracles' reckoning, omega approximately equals -4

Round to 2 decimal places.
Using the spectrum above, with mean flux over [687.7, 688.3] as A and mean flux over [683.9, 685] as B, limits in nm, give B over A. 0.99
